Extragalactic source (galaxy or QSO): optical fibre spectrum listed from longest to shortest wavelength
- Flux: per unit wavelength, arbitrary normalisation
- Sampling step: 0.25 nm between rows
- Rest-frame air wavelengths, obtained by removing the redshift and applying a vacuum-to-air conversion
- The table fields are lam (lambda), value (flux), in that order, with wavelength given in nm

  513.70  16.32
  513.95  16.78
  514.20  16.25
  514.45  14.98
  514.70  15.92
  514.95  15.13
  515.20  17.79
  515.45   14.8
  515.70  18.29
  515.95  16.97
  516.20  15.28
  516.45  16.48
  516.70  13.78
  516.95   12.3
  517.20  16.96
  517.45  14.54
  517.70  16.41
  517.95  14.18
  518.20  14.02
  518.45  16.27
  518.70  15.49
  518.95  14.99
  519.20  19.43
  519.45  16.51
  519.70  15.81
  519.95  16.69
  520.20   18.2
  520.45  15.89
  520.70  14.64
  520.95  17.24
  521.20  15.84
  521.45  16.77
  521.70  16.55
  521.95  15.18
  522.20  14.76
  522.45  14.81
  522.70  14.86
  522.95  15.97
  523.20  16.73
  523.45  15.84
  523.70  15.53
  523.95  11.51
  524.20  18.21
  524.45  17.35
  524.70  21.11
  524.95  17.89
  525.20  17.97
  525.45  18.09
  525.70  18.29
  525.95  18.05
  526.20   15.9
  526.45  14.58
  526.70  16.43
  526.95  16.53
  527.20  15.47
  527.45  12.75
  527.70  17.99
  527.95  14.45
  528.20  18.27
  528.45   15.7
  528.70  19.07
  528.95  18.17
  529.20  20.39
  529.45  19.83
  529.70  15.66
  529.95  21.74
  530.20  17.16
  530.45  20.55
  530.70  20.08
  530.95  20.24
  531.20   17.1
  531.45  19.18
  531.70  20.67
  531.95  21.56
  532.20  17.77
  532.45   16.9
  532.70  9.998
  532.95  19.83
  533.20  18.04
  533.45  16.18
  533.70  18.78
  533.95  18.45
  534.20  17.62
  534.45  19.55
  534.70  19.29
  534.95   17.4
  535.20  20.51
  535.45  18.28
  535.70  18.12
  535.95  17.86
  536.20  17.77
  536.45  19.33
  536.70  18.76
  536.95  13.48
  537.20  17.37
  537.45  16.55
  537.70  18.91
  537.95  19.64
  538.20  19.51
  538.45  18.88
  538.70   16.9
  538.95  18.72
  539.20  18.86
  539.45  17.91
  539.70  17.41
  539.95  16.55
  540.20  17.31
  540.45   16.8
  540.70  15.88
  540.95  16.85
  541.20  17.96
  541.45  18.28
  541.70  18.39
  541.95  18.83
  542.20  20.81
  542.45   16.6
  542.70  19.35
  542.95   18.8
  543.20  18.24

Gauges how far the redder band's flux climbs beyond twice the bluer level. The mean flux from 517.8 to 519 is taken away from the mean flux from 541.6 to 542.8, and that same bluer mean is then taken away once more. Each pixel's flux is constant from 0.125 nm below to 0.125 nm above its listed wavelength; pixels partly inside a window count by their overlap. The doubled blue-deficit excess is -11.2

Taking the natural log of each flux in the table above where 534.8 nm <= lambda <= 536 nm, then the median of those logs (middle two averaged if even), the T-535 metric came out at 2.90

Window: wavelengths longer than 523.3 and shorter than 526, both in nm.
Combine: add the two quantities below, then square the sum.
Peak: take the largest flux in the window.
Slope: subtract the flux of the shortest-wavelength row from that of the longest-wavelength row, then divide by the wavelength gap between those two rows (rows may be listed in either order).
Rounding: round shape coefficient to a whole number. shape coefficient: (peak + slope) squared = 484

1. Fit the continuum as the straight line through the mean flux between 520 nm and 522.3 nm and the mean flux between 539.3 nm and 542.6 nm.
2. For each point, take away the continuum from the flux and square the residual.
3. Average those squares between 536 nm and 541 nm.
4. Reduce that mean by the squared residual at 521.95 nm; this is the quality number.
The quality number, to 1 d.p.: 1.2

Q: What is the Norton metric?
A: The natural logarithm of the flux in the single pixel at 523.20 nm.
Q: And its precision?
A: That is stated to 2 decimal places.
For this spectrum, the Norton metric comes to 2.82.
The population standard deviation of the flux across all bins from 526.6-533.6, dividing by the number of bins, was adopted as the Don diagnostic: 2.64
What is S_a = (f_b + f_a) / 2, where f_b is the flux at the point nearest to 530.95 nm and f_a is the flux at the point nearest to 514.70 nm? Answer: 18.1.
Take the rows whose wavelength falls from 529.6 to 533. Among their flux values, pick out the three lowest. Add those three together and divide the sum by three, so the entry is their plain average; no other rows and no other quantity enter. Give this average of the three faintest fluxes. 14.2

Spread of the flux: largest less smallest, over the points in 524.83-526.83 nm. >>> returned 3.7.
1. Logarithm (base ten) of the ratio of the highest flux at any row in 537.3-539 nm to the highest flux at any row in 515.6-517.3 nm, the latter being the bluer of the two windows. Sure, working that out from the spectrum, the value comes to 0.03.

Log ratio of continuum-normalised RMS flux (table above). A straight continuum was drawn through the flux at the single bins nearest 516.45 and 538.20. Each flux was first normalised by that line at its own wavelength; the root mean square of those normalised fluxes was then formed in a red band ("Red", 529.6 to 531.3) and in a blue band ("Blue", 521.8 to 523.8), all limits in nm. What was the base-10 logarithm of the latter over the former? -0.065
